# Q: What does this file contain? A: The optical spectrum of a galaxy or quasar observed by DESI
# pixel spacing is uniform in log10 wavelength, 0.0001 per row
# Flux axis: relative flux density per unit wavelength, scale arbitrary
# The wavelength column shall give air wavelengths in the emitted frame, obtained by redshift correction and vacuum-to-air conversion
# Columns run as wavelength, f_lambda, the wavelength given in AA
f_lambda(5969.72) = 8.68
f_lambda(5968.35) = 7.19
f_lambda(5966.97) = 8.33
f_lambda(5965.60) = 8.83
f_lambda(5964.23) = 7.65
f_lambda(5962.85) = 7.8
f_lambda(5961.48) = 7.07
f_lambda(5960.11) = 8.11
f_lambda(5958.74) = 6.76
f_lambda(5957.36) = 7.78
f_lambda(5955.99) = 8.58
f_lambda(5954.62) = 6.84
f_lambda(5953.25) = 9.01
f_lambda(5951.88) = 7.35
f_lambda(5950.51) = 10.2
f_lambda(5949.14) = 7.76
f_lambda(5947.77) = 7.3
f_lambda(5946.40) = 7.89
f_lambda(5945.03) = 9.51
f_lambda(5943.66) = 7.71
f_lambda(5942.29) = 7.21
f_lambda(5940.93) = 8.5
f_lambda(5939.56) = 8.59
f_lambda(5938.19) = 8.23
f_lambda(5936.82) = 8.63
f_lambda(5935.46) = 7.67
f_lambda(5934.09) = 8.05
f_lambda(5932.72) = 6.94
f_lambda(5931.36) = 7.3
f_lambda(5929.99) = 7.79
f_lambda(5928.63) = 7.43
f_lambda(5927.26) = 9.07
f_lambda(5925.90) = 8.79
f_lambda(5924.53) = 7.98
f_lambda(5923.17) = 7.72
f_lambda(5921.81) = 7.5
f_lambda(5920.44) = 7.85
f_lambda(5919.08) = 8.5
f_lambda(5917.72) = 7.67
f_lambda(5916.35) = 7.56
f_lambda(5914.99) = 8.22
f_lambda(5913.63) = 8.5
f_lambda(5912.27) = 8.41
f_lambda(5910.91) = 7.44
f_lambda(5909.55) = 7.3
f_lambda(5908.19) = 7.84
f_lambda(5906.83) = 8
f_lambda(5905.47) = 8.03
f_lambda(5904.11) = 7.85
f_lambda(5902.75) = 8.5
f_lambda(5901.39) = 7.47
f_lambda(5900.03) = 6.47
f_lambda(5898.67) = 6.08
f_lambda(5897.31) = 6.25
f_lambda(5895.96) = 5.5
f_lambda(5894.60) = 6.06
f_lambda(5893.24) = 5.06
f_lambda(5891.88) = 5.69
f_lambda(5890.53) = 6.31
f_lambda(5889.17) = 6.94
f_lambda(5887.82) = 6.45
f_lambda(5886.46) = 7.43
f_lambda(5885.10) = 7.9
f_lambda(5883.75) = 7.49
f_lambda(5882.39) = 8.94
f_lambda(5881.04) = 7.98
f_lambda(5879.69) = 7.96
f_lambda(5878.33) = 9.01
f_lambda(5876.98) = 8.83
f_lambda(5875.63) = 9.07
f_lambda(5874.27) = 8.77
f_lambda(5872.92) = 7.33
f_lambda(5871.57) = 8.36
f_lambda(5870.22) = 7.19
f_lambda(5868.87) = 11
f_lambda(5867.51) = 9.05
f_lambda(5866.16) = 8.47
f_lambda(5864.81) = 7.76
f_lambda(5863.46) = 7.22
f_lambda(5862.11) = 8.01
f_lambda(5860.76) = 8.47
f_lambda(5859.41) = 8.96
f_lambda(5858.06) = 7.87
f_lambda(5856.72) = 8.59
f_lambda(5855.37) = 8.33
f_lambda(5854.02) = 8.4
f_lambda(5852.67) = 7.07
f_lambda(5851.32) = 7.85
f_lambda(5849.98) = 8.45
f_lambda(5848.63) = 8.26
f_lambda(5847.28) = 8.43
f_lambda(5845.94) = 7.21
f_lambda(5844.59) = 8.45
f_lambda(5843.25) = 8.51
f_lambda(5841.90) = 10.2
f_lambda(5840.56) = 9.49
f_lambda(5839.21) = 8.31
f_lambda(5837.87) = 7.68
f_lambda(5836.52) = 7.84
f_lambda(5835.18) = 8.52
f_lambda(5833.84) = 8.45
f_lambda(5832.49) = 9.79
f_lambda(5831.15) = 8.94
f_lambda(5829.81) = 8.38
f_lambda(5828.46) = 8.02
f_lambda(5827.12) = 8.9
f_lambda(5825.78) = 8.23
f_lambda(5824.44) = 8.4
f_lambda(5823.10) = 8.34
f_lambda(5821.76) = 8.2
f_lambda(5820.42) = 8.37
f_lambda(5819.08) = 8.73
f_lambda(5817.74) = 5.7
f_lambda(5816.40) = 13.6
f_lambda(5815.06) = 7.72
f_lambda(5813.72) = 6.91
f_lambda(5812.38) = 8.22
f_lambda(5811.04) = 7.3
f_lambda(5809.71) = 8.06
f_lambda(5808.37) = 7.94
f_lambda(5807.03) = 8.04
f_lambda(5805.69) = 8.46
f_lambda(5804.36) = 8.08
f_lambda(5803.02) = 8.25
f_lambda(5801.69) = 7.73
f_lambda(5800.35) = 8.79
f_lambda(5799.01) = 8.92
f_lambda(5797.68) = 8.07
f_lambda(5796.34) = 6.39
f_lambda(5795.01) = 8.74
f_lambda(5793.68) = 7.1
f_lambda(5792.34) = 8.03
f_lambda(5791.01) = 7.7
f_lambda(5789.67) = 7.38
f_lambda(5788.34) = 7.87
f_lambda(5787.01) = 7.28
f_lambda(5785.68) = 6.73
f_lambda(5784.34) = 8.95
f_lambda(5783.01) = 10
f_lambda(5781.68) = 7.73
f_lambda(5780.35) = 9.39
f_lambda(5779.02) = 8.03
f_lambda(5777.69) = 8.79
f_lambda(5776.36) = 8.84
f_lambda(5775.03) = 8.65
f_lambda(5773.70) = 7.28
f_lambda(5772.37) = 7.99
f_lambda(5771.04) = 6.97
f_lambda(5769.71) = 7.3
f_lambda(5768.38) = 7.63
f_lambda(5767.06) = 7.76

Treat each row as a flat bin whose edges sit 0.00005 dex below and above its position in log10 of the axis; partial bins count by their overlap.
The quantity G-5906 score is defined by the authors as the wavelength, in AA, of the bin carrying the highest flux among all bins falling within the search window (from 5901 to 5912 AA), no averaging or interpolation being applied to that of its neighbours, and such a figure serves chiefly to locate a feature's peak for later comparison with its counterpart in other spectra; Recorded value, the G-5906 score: 5902.75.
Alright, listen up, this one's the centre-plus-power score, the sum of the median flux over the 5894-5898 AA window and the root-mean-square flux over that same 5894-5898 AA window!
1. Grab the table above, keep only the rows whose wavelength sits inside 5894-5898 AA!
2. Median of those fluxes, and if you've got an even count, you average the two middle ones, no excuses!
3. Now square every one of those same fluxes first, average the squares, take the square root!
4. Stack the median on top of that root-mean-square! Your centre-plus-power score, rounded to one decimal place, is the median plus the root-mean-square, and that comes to 12.0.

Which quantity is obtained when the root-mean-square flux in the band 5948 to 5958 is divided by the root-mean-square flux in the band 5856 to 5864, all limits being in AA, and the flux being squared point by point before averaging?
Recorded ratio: 1.01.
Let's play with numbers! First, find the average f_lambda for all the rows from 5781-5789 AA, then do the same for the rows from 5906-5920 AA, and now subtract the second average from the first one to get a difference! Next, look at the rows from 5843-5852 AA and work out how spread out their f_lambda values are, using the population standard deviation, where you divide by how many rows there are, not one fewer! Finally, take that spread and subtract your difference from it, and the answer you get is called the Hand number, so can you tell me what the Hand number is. 0.29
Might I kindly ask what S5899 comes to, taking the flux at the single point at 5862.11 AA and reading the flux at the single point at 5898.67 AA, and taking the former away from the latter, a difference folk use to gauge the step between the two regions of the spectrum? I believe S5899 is -1.9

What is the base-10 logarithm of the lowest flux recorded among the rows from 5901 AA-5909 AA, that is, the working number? 0.873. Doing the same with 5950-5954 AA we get 0.866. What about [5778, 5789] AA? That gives 0.828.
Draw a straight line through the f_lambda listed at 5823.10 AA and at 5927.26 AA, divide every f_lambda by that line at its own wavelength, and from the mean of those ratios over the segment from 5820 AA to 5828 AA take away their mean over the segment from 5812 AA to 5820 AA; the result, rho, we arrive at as -0.02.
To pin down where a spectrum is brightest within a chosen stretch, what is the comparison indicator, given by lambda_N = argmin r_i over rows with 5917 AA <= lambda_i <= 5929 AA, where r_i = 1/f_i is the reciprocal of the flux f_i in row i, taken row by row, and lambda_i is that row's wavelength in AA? 5927.26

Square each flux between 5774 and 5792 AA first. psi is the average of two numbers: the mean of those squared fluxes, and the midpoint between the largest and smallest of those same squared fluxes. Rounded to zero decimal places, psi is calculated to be 71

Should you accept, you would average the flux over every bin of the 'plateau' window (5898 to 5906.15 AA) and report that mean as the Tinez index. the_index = 7.4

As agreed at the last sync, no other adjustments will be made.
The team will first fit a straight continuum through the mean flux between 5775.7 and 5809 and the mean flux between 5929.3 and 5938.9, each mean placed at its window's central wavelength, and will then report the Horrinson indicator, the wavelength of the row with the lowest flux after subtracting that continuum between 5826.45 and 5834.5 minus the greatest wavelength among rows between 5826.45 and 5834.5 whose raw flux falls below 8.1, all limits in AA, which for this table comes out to 0.0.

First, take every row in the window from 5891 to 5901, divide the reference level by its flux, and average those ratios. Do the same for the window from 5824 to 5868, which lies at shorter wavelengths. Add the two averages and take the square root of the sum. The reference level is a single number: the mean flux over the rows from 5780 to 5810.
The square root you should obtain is 1.53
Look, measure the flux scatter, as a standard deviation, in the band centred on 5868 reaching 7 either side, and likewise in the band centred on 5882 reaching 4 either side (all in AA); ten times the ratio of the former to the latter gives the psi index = 19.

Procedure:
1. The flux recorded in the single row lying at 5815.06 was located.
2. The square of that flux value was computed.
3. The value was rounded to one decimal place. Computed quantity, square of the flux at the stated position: 59.6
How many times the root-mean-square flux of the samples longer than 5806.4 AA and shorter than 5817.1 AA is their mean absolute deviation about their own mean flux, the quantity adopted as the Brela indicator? 0.15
